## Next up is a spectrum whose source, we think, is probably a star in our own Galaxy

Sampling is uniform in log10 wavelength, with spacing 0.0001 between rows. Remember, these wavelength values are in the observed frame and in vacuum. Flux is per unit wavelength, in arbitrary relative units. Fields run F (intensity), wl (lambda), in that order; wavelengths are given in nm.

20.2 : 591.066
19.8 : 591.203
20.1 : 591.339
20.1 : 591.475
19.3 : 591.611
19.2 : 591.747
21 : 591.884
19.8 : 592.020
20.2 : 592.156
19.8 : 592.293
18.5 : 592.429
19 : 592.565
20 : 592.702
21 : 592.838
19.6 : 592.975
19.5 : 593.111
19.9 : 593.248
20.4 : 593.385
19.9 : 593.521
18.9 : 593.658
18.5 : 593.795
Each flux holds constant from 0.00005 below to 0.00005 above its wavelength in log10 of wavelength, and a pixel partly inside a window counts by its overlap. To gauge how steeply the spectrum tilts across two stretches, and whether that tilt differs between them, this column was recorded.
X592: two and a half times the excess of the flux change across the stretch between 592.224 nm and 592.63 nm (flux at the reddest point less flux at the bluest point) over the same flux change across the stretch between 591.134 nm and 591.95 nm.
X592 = -5.0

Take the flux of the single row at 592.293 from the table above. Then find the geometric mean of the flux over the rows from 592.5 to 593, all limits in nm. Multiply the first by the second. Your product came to 394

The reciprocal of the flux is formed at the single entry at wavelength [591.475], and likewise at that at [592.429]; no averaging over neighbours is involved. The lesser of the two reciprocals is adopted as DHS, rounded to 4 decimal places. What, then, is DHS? 0.0498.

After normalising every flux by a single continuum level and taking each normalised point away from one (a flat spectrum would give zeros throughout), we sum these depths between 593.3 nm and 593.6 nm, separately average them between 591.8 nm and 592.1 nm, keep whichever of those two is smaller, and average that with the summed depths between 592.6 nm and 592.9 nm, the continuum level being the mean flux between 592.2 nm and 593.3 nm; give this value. -0.067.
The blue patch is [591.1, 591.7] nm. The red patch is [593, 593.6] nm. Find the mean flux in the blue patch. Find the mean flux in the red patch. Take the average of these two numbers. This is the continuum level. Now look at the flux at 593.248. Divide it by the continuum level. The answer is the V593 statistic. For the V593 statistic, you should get 1.00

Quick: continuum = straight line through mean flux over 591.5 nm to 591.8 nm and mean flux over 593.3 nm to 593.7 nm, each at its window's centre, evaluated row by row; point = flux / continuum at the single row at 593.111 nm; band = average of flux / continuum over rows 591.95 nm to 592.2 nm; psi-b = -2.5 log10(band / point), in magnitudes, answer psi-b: -0.042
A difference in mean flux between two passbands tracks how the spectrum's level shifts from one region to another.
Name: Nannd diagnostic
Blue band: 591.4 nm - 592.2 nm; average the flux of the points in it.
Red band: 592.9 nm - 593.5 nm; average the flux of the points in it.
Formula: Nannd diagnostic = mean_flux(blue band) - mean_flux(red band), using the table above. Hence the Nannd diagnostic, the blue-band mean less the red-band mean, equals 0.1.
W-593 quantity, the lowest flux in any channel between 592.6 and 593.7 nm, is 18.9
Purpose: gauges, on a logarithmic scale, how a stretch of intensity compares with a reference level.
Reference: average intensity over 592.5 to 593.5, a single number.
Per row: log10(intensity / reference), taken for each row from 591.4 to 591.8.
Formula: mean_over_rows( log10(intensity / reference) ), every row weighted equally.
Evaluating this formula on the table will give -0.008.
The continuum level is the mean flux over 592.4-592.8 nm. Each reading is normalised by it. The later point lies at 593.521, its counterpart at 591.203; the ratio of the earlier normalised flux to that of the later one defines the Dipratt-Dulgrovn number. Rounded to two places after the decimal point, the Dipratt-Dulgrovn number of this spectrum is 0.99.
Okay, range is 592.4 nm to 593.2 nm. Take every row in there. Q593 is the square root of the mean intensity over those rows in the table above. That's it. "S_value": 4.43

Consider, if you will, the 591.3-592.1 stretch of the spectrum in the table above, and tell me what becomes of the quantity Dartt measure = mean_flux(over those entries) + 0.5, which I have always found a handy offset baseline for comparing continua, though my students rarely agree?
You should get 20.4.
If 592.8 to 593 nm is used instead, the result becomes 20.8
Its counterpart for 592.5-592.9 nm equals 20.5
